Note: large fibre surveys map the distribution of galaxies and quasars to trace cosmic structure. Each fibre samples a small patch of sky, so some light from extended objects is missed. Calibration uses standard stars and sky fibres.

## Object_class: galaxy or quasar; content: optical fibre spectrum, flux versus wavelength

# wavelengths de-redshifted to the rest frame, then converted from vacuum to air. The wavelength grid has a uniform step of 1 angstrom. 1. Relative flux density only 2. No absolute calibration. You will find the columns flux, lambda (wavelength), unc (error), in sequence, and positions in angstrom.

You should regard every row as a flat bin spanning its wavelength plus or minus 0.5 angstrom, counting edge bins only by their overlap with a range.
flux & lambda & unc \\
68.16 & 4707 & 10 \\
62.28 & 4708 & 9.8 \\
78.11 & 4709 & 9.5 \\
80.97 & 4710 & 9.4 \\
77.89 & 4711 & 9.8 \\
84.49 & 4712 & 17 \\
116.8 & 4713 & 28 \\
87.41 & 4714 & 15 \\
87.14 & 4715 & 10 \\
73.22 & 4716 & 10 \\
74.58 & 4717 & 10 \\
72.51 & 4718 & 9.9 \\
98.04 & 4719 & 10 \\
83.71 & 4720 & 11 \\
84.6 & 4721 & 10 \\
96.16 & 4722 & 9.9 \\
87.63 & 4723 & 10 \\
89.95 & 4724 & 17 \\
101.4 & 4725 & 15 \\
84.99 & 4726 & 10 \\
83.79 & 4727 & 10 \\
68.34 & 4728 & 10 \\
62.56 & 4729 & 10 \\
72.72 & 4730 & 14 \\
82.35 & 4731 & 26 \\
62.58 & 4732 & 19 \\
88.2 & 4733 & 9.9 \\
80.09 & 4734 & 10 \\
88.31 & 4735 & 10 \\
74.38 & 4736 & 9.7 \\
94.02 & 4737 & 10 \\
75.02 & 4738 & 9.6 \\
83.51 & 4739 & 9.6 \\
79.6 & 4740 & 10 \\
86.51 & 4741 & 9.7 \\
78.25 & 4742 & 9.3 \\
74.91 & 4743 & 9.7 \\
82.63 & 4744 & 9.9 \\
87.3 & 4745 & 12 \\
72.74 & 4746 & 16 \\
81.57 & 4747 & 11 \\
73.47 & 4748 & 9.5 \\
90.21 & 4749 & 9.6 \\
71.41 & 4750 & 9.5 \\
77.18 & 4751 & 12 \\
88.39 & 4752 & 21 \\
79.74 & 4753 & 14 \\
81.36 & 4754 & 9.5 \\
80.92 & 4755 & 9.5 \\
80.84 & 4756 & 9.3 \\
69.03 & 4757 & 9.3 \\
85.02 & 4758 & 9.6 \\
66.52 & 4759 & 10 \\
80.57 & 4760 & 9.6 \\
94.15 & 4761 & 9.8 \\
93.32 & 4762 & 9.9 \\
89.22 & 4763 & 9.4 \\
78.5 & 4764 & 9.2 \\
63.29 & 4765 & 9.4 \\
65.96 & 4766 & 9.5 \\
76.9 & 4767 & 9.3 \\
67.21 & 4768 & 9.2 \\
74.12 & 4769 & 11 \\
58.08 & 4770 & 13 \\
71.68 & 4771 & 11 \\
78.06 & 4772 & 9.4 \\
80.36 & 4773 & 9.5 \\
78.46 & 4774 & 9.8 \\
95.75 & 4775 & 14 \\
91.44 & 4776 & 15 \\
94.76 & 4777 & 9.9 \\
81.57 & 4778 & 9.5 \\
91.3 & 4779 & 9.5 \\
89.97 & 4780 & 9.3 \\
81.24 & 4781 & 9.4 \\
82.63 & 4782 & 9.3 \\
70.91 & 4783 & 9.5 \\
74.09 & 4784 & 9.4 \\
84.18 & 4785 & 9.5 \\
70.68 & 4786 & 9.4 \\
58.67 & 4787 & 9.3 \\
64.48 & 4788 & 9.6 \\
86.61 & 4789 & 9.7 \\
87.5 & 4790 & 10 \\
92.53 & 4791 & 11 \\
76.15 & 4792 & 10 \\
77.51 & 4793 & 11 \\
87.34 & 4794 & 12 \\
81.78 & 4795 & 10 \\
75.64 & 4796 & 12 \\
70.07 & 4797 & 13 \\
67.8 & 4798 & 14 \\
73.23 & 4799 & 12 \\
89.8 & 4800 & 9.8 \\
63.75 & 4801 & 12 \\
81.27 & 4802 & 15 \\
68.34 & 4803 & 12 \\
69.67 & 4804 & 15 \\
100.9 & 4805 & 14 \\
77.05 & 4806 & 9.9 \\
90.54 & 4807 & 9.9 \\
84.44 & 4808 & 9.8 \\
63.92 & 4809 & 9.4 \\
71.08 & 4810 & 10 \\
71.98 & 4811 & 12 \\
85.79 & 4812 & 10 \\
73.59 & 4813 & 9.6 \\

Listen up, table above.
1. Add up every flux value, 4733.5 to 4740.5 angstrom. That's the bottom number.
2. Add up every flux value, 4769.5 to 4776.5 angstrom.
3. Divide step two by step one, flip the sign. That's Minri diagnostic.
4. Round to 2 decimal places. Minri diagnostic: -0.96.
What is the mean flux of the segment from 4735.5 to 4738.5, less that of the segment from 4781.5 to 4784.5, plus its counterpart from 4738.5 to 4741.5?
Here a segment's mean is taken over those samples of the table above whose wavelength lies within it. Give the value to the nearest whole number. 88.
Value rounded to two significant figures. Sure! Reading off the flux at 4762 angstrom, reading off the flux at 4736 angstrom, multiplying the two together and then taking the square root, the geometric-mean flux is 83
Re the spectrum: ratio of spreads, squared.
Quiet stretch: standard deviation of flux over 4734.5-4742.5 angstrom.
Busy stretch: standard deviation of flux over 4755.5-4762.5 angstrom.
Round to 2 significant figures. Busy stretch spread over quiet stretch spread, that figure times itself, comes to 2.4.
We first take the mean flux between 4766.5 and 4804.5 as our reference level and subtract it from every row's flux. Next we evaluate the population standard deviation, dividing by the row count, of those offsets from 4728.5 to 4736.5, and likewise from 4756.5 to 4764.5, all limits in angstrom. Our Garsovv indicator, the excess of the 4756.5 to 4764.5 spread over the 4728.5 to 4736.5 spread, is 0.2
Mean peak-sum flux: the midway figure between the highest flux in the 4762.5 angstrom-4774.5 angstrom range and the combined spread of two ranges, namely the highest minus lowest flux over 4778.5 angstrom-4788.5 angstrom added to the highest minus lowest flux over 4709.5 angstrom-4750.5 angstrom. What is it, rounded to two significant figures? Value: 88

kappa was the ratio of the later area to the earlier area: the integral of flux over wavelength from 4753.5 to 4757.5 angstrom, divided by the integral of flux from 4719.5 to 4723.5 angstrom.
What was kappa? 0.89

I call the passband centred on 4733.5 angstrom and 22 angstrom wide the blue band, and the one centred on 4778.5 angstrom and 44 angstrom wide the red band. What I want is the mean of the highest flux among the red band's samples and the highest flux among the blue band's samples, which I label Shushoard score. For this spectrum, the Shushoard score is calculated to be 99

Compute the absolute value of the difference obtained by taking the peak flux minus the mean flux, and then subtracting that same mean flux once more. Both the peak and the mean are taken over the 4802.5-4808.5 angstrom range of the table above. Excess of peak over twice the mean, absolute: 63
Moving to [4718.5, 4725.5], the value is 82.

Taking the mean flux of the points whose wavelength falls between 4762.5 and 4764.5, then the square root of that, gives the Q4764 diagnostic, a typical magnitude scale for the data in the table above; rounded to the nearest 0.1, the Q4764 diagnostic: 9.2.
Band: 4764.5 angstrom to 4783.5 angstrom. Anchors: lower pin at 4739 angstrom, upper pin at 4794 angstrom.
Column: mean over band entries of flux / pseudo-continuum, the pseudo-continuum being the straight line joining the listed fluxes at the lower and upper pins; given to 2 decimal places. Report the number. 0.91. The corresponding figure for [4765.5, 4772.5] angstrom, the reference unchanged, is 0.82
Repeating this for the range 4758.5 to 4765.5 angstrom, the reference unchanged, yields 0.95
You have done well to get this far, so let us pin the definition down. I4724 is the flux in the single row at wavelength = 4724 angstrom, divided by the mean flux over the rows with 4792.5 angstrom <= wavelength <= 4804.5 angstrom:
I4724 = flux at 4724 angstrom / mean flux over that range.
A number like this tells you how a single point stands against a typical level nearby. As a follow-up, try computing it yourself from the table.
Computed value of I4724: 1.2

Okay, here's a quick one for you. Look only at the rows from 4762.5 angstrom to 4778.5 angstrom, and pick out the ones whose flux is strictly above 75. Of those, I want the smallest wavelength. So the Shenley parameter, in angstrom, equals 4763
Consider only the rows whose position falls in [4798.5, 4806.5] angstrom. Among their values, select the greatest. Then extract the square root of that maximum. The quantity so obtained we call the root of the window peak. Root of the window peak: 10.0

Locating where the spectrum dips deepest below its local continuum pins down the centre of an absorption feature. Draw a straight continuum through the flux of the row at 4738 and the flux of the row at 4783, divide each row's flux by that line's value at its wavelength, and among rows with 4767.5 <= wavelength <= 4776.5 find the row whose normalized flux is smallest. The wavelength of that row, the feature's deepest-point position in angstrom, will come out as 4770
